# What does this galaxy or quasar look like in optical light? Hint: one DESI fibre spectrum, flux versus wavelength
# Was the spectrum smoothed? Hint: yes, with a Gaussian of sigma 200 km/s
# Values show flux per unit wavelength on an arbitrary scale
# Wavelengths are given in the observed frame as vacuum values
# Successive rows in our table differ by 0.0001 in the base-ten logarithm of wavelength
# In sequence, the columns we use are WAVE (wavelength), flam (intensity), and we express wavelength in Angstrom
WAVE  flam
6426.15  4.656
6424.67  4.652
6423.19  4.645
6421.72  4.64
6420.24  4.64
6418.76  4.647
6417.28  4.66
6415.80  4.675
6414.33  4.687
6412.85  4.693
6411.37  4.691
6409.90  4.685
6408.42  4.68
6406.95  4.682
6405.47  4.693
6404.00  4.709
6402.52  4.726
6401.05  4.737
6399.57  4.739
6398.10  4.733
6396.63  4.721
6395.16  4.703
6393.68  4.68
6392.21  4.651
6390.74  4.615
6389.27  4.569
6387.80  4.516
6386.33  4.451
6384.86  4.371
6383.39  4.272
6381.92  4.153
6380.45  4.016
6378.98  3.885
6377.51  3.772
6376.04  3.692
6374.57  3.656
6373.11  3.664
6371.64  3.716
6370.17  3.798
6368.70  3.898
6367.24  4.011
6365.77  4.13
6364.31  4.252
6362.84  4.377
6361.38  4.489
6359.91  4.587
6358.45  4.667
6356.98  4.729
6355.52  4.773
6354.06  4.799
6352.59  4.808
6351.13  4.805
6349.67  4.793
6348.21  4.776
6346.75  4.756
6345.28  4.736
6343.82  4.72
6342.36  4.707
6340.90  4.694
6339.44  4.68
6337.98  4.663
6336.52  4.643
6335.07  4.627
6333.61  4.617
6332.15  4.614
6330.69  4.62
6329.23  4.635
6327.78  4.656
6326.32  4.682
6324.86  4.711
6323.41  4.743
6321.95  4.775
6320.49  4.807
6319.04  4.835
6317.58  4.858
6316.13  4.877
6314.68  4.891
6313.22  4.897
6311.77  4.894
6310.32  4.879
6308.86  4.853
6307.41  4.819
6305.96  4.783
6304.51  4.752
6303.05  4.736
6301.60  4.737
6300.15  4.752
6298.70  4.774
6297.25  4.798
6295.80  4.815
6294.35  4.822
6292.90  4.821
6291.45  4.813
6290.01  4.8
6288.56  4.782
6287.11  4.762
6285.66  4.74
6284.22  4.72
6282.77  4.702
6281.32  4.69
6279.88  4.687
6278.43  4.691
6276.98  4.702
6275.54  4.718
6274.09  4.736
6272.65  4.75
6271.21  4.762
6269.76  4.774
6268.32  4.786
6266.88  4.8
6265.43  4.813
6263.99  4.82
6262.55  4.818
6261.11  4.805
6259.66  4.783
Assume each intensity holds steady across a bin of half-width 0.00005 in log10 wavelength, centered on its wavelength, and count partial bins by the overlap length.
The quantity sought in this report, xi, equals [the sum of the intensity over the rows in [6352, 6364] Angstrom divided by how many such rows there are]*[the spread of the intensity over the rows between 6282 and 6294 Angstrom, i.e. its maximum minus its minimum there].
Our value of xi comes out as 0.55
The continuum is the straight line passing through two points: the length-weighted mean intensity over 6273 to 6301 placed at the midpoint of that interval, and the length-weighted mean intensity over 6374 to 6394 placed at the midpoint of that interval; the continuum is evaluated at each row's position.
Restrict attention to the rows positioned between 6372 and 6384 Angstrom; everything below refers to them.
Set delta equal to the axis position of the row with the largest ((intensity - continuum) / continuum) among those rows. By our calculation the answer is 6383.39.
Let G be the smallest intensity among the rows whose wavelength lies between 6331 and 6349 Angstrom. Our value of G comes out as 4.614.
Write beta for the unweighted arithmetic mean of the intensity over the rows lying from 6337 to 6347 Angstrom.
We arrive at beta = 4.71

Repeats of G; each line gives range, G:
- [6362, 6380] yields 3.656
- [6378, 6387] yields 3.885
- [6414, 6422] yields 4.64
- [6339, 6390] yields 3.656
